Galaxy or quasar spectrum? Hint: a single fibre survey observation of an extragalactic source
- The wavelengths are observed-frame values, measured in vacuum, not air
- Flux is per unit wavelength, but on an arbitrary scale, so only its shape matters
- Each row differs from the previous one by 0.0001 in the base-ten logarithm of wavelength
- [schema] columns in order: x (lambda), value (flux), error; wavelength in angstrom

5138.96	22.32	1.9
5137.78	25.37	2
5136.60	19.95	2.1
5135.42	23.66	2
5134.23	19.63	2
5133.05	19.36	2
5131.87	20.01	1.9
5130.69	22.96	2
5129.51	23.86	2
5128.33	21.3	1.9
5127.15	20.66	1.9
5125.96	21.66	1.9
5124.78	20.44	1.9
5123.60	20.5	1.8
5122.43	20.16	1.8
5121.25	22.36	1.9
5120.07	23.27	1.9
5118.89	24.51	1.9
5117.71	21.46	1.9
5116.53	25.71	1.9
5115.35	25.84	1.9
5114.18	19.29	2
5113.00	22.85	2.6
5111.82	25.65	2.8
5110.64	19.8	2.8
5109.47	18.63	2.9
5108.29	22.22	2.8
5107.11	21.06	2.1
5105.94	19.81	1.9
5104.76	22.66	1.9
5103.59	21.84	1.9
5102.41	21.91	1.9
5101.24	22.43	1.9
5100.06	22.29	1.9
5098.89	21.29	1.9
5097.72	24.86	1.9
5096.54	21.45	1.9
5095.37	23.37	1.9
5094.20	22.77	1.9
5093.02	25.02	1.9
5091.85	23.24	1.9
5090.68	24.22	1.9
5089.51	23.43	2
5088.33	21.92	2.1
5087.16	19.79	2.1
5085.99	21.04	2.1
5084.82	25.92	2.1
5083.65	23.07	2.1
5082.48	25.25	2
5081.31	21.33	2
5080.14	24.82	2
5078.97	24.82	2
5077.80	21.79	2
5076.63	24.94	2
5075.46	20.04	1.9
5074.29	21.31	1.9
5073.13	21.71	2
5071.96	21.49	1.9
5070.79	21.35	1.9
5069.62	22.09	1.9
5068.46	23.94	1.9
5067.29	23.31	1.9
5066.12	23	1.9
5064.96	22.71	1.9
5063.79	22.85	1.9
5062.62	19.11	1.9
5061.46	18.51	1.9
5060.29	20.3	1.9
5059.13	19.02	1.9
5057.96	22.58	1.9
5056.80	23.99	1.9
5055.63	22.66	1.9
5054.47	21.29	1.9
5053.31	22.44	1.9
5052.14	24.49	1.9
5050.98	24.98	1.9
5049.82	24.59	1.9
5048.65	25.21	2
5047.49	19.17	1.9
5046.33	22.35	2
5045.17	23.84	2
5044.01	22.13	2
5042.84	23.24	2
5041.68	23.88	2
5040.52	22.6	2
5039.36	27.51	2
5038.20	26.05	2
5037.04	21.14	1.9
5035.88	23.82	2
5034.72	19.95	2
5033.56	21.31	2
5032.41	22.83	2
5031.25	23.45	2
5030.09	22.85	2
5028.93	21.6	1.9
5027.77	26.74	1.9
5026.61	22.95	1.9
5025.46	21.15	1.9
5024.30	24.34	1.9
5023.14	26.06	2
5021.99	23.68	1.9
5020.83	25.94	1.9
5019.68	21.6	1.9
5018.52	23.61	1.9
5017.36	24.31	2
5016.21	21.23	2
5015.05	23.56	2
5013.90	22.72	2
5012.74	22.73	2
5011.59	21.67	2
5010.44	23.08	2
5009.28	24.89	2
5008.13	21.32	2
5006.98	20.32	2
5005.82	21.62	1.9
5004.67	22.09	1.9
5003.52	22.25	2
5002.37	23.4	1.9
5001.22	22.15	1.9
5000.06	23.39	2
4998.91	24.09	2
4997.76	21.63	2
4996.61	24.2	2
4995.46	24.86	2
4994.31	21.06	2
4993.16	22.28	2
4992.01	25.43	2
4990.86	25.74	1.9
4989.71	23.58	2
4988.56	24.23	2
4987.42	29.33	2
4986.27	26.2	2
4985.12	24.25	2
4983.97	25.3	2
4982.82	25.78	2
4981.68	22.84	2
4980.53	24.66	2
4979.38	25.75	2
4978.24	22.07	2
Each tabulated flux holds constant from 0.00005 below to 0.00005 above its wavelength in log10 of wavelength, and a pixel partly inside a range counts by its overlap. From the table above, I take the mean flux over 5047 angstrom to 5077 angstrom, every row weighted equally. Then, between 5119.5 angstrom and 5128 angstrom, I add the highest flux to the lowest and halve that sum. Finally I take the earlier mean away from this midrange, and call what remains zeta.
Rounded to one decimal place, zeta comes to -0.5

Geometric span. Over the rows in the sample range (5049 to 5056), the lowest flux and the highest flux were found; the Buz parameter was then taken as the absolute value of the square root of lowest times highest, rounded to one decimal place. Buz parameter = 23.1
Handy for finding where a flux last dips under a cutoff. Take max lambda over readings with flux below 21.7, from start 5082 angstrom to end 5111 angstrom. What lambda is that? 5110.64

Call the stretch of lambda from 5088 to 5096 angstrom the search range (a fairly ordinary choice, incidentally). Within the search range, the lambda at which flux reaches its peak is 5093.02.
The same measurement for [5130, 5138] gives 5137.78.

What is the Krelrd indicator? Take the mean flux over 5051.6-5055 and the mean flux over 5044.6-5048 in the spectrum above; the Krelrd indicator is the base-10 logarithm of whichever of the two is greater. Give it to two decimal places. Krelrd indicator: 1.36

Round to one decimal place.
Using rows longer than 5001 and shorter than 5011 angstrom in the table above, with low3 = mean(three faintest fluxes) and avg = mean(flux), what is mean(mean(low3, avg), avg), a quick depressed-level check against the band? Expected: 22.0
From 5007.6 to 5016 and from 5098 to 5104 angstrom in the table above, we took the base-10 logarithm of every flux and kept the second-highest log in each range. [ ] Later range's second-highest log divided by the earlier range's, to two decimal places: 0.98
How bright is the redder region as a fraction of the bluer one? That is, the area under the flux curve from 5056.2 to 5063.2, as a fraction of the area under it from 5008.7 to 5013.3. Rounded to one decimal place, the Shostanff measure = 1.4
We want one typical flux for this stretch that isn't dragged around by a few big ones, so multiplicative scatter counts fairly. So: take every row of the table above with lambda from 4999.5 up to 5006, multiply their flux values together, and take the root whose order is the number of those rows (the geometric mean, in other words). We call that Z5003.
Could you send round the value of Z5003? 22.5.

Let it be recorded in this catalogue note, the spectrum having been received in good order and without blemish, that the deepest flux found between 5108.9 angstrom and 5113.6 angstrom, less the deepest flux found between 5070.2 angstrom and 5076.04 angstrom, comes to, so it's -1.4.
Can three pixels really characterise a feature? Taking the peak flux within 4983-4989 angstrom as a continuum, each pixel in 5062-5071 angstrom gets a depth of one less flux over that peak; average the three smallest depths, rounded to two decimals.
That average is 0.20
